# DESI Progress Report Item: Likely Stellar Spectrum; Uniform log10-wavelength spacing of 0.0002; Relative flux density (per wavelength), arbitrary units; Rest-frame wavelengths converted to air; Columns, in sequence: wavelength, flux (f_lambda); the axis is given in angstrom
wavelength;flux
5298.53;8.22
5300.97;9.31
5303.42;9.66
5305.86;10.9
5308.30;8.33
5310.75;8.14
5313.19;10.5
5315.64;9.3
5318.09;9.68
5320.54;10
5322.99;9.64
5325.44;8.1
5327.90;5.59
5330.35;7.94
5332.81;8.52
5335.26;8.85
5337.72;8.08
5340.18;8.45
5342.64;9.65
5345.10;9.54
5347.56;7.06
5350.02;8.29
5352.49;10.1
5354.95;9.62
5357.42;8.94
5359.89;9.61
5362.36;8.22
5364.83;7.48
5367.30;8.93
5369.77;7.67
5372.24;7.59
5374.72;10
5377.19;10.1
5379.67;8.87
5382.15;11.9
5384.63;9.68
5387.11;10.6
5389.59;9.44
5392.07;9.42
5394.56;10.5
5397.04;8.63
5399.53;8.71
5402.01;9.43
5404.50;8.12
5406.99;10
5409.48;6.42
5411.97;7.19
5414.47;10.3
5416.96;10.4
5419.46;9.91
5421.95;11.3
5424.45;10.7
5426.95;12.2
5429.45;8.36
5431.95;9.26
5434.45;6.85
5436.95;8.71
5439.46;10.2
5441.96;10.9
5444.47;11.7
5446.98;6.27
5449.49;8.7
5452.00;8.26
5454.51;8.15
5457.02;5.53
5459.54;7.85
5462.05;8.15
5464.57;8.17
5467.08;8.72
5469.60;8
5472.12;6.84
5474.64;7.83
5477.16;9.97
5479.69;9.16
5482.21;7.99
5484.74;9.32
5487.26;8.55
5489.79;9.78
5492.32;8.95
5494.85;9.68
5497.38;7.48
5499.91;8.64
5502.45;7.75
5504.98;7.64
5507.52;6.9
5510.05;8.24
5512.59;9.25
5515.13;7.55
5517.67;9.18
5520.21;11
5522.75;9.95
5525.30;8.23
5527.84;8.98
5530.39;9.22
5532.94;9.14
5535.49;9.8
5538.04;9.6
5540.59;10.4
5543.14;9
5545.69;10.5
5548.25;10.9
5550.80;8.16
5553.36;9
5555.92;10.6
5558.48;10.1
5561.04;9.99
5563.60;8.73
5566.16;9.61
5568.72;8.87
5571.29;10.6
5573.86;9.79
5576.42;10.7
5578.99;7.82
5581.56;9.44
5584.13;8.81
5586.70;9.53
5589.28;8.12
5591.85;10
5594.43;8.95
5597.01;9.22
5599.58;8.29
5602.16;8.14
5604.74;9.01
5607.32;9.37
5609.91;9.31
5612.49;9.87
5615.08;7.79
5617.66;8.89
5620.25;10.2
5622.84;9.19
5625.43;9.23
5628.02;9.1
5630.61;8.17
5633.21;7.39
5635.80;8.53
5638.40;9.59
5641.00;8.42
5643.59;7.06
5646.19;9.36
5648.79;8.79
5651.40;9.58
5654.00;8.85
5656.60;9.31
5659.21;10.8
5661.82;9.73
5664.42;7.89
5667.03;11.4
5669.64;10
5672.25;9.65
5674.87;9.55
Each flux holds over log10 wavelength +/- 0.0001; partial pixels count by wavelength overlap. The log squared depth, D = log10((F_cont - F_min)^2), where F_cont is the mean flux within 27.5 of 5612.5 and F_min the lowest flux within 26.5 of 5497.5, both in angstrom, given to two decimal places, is 0.65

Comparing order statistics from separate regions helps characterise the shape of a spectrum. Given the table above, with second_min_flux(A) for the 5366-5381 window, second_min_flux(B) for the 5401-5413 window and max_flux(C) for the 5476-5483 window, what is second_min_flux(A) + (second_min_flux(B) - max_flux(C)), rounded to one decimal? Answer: 4.9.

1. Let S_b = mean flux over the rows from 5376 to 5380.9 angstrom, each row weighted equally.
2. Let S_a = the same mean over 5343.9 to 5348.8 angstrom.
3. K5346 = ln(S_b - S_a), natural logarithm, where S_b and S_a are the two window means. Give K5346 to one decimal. 0.2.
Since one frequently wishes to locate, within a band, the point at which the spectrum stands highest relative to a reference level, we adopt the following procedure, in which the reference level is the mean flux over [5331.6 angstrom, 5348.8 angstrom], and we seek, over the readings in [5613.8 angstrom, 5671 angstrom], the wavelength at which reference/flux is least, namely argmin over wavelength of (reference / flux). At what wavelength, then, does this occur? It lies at 5667.03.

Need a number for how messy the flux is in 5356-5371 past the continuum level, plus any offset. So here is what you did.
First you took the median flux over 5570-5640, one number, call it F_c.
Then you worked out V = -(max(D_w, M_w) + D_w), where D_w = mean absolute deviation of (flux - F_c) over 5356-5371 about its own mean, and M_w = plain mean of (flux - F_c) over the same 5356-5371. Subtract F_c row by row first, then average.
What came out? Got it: -1.37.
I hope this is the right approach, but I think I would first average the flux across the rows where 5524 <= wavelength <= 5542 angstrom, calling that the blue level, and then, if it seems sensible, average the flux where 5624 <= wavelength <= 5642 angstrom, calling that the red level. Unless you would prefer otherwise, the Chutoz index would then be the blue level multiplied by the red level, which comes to 80.6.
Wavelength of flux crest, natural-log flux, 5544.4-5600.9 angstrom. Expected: 5548.25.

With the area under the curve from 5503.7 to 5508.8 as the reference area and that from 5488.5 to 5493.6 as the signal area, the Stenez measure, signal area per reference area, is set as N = 1.28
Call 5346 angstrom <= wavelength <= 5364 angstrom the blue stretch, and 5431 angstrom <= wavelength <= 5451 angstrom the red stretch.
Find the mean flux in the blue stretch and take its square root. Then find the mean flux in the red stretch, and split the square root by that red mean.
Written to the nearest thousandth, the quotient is 0.328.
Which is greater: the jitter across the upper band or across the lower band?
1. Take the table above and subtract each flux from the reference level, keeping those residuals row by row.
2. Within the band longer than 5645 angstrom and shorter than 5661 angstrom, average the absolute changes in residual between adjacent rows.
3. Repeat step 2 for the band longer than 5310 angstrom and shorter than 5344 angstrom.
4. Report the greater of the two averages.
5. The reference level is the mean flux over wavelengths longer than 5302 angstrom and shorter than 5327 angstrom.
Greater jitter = 1.10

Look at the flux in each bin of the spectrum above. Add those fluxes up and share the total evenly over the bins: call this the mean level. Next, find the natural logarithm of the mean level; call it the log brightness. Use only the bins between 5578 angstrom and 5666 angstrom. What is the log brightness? 2.19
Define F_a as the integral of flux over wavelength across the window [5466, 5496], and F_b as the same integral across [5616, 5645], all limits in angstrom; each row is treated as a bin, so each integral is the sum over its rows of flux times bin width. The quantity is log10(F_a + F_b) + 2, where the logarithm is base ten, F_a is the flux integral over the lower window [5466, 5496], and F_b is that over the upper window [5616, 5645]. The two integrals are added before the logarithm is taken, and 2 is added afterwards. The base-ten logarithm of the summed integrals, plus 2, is 4.71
